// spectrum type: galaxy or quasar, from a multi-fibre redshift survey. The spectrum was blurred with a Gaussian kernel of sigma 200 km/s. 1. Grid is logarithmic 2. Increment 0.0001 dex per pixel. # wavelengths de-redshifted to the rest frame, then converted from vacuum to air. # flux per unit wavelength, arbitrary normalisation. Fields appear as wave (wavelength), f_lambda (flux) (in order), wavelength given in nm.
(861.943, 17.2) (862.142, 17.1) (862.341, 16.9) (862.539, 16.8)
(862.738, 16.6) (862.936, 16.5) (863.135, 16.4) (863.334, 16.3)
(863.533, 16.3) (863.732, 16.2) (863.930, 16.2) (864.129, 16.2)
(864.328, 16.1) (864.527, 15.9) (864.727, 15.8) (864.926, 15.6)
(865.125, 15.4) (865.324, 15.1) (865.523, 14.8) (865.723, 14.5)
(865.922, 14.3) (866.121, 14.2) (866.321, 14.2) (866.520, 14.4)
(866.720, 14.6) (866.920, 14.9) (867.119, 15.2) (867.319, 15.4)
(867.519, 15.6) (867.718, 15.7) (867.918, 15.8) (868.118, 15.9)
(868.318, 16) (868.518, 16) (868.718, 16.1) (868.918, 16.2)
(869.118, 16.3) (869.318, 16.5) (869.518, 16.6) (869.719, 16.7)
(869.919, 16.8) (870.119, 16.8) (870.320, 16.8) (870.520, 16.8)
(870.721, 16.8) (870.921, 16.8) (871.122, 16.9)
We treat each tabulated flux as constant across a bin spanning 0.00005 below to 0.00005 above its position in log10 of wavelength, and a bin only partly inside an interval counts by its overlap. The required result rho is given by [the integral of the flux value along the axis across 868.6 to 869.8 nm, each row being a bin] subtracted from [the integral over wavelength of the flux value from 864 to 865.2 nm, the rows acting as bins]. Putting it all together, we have -1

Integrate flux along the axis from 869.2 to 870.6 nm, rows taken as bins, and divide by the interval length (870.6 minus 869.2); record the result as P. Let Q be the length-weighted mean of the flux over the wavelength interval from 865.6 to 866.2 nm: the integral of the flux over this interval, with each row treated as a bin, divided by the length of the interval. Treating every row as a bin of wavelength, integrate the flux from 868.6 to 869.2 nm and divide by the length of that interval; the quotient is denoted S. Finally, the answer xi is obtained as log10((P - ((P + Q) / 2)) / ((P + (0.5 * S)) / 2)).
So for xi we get -1.0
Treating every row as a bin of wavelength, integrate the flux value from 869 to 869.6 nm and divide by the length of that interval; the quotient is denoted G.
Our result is 16.5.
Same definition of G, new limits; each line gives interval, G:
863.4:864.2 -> 16.2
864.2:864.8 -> 15.9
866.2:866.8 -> 14.4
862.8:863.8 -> 16.4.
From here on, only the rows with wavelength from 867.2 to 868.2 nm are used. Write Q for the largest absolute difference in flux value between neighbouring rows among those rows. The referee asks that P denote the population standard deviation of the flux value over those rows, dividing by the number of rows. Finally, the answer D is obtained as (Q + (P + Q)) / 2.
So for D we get 0.29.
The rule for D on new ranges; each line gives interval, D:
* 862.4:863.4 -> 0.29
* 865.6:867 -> 0.42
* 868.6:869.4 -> 0.27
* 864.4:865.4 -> 0.44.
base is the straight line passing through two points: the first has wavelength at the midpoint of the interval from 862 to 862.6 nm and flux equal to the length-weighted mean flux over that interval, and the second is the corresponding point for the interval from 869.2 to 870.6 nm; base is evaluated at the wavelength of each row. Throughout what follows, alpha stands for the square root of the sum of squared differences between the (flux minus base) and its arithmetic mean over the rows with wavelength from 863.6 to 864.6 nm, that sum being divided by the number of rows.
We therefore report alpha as 0.11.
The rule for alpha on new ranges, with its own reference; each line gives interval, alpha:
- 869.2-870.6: 0.12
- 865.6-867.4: 0.43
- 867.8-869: 0.14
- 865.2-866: 0.30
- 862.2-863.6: 0.21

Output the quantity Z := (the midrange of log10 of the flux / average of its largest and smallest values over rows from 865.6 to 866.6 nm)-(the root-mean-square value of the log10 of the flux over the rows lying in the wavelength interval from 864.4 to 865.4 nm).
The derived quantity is -0.04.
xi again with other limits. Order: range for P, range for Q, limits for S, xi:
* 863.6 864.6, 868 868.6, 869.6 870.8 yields -2.1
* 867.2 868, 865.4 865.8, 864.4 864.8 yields -1.4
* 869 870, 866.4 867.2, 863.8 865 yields -1.1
